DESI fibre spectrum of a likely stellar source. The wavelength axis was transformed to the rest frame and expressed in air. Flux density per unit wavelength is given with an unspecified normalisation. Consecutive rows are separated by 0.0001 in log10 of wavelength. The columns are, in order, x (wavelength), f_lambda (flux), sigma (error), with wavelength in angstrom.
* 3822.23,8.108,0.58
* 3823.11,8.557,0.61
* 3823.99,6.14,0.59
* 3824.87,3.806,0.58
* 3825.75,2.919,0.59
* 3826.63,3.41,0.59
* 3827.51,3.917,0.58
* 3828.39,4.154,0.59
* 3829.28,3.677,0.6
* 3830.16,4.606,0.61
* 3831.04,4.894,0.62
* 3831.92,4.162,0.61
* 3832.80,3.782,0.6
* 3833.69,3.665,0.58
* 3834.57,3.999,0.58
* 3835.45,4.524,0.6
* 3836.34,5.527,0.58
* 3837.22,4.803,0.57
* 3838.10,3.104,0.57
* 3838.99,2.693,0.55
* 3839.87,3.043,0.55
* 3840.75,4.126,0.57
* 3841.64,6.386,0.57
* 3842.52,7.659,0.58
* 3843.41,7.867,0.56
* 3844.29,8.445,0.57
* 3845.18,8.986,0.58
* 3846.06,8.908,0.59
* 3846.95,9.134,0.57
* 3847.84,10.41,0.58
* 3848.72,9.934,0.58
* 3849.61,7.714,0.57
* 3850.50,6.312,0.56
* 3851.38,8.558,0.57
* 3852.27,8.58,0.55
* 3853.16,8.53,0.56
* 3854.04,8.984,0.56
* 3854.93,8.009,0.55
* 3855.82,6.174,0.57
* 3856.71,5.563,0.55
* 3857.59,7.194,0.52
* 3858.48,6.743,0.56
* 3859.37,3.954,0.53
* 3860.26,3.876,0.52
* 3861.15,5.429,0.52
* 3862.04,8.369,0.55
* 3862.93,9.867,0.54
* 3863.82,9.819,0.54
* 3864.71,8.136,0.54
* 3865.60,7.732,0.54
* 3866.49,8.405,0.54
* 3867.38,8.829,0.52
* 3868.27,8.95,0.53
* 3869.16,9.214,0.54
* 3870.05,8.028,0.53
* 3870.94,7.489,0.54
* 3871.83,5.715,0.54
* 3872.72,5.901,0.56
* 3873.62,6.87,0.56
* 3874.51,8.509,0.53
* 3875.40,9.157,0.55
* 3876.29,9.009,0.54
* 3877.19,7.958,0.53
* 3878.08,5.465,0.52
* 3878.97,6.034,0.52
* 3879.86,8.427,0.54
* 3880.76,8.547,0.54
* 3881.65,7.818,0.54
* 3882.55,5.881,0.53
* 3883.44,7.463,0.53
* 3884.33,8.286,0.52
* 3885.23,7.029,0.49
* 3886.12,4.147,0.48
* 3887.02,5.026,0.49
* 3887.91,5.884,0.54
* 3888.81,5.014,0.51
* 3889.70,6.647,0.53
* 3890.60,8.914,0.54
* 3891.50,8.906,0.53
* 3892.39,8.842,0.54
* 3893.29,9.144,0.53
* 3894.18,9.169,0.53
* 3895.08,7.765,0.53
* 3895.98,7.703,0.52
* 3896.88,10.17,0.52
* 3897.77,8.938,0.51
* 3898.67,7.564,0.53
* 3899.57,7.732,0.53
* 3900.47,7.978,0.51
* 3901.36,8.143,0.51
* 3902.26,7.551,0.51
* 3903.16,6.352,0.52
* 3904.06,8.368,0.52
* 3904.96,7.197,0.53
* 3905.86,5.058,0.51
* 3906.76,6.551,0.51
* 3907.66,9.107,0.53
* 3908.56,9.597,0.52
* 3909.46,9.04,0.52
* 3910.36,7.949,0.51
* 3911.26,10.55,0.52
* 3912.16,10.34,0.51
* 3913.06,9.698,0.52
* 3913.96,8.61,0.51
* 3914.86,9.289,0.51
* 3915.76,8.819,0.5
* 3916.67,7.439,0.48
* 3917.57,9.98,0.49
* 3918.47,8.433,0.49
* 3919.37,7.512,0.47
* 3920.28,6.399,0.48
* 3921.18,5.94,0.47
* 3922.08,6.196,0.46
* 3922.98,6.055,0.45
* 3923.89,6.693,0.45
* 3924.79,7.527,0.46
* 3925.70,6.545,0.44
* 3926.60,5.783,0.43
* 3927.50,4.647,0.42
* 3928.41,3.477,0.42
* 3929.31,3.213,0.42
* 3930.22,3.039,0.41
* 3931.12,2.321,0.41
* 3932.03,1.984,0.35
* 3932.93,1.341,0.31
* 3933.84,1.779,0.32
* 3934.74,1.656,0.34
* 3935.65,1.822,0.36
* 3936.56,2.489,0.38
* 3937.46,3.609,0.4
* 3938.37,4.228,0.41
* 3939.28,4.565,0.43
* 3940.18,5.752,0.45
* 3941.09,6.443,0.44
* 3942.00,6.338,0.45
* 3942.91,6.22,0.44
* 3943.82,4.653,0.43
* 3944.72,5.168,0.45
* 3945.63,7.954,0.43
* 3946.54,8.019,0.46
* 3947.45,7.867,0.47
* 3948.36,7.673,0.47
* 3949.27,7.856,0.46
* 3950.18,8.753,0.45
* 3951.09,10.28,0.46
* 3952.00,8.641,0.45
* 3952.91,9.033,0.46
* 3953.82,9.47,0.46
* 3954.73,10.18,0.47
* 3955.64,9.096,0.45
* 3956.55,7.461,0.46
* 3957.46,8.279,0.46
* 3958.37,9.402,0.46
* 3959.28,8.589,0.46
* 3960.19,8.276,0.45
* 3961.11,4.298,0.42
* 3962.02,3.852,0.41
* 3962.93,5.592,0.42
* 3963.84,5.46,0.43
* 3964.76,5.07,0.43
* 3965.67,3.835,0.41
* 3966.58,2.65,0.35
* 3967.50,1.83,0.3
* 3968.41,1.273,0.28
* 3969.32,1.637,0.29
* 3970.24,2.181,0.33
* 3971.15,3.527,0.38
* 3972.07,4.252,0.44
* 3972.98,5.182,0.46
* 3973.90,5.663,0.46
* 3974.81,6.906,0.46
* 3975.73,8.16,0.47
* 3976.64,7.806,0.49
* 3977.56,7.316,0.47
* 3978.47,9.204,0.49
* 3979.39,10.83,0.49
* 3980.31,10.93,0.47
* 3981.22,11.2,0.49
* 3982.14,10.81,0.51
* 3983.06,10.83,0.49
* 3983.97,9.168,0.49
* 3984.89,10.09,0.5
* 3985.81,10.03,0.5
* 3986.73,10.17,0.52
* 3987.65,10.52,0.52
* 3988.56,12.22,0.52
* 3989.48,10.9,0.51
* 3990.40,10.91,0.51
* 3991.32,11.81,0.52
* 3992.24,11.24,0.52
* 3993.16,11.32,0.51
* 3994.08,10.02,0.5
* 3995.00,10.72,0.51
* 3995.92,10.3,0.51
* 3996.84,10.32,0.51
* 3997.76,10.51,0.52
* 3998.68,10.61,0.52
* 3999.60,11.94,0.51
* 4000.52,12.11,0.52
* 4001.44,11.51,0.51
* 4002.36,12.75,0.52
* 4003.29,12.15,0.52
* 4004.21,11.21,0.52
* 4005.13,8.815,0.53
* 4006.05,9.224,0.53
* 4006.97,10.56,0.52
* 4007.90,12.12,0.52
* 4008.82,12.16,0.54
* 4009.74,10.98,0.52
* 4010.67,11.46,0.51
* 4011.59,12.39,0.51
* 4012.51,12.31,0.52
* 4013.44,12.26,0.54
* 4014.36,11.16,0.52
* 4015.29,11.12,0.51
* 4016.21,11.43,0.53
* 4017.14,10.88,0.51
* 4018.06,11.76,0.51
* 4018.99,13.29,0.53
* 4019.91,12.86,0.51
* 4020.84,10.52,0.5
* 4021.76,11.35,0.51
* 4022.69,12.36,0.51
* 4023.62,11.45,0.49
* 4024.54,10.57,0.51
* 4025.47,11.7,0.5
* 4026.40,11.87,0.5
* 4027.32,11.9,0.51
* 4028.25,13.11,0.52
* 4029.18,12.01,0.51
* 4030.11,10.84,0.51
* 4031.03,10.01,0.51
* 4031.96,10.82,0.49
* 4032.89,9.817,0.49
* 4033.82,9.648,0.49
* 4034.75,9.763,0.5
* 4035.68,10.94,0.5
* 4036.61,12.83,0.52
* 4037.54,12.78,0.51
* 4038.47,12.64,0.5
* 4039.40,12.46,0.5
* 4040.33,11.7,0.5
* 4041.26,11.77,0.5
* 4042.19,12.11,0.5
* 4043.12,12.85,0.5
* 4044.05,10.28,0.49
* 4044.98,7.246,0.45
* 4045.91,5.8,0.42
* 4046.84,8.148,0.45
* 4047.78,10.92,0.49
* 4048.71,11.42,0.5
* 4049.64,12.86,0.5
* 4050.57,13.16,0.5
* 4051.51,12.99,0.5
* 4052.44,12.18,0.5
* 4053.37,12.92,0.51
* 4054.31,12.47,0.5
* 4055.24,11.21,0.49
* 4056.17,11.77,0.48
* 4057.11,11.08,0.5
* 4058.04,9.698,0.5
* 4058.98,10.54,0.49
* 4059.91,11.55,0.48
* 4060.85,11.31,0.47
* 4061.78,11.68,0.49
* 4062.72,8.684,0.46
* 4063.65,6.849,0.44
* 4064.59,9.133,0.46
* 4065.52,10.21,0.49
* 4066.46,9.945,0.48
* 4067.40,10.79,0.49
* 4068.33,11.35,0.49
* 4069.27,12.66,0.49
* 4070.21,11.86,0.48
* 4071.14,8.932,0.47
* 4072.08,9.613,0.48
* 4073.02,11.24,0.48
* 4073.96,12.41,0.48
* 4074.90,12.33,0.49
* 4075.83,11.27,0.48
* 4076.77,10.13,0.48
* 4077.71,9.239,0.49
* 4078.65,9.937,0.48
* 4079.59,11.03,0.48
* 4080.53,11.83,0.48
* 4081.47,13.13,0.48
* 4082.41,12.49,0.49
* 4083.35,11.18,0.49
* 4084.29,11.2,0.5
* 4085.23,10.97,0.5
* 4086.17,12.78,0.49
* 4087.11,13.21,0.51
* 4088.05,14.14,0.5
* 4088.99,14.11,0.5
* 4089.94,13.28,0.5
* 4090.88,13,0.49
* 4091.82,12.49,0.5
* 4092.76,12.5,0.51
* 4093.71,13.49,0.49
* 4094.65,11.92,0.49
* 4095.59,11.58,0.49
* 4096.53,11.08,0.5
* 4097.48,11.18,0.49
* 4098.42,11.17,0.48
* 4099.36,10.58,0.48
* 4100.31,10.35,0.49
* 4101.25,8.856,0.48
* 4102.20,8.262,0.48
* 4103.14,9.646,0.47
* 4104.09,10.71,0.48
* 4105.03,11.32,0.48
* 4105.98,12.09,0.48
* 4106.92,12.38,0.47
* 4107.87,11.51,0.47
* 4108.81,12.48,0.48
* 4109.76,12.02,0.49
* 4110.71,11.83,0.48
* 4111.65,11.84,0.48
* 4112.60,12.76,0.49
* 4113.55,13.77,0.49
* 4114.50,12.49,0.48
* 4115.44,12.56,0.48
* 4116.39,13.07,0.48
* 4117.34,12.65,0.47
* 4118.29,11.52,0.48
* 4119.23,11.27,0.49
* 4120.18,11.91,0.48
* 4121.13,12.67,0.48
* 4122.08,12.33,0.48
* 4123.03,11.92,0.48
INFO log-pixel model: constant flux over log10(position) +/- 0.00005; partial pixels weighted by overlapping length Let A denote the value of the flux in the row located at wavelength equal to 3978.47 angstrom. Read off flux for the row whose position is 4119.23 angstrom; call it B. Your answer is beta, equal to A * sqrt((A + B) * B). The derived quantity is 140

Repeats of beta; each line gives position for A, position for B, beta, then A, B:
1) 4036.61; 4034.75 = 191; 12.83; 9.763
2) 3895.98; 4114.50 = 122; 7.703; 12.49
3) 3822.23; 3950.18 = 98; 8.108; 8.753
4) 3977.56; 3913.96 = 86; 7.316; 8.61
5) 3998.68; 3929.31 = 71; 10.61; 3.213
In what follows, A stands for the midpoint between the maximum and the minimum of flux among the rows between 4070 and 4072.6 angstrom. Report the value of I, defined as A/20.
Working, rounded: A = 10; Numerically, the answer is 0.52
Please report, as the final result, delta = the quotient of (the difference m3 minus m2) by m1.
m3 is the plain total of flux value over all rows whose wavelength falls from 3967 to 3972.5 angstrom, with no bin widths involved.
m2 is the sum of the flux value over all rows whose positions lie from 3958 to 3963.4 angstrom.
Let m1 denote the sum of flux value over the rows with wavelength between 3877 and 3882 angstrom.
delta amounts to -0.6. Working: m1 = 44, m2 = 40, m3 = 15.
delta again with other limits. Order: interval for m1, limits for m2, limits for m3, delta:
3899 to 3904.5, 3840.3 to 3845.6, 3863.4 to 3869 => 0.2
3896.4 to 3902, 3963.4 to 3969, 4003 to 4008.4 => 0.9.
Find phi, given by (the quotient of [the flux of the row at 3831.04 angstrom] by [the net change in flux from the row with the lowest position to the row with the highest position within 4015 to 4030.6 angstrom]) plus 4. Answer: -13.5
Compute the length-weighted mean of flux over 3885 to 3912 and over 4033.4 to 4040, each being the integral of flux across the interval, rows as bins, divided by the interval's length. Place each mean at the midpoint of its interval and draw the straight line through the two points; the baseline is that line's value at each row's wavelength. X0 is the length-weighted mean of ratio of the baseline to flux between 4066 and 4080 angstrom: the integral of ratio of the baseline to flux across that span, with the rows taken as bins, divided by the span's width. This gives 1.2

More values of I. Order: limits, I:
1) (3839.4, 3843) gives 0.27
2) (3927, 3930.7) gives 0.19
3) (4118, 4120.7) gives 0.58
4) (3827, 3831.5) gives 0.21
